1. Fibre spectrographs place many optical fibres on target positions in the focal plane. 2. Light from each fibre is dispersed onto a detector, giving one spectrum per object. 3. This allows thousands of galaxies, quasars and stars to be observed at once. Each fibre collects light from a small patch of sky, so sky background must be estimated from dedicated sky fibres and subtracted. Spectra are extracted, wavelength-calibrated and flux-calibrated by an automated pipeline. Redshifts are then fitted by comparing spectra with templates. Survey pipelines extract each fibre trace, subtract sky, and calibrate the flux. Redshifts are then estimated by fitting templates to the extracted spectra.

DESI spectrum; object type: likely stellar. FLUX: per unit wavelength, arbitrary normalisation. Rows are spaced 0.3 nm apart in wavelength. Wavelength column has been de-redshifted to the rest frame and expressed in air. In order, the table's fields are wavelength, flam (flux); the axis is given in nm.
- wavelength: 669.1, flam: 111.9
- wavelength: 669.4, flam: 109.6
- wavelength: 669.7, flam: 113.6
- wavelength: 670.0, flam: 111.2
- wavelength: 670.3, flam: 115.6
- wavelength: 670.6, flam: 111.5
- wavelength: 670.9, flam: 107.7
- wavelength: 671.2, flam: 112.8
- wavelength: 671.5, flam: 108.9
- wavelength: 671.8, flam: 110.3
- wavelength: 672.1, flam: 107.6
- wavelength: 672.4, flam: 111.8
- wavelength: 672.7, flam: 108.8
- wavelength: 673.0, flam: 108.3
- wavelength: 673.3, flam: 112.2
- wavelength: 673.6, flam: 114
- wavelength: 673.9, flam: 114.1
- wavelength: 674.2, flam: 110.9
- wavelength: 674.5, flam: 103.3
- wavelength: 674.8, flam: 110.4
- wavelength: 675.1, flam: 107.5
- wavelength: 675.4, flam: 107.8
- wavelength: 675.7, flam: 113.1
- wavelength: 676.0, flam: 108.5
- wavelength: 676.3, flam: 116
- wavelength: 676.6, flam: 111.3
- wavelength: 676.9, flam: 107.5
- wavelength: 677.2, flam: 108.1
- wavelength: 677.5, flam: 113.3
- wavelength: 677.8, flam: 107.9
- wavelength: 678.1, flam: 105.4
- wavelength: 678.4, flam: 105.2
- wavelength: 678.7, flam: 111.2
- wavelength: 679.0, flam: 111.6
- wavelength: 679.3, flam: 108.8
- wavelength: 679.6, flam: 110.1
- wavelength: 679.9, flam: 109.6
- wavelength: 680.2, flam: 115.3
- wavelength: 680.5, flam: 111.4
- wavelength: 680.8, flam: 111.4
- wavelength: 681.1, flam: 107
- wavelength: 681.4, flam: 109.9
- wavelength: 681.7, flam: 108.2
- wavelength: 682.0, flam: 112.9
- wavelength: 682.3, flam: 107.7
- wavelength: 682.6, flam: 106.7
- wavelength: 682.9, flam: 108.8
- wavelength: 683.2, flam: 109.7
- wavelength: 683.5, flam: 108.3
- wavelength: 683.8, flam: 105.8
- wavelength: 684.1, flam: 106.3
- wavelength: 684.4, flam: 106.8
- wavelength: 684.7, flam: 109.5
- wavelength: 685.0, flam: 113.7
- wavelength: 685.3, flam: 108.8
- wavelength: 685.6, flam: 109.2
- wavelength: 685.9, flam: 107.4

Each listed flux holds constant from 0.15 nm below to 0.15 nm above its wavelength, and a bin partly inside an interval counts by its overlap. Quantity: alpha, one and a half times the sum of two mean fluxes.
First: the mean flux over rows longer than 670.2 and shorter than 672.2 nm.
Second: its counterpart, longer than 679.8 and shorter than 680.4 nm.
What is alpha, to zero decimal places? 335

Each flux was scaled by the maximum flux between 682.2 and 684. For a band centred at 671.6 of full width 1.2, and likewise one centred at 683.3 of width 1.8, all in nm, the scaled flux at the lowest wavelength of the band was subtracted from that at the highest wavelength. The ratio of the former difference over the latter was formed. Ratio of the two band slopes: 13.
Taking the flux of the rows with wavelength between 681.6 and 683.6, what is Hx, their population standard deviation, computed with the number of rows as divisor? 1.8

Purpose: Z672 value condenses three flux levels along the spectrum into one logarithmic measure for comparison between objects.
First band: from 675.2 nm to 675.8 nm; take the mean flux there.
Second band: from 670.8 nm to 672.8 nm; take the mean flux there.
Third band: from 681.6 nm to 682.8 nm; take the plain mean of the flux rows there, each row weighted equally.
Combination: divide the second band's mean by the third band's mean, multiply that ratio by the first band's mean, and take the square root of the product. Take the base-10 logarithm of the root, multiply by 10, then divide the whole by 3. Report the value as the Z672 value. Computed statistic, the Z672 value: 3.41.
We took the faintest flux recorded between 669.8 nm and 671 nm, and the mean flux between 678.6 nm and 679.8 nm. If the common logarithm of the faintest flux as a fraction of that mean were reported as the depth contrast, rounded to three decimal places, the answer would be -0.011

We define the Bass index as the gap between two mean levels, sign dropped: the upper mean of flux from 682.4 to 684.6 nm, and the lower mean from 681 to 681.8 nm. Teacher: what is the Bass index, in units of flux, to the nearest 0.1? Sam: 0.9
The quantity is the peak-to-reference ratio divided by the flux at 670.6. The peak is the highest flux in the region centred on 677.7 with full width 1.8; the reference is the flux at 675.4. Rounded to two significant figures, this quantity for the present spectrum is 0.0094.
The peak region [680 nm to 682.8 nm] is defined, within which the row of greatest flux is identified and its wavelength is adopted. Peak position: 680.2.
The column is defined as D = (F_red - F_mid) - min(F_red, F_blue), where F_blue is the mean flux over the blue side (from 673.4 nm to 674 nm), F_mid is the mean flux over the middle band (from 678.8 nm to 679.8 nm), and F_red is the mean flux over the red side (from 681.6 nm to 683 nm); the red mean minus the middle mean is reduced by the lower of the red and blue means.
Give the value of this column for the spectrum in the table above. -110.2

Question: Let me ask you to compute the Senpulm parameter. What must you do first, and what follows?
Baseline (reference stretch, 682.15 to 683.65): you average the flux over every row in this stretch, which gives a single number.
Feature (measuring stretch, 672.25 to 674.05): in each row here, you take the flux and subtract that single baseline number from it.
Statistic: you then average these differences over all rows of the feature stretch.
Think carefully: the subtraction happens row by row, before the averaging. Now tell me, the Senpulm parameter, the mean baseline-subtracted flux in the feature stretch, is 3.3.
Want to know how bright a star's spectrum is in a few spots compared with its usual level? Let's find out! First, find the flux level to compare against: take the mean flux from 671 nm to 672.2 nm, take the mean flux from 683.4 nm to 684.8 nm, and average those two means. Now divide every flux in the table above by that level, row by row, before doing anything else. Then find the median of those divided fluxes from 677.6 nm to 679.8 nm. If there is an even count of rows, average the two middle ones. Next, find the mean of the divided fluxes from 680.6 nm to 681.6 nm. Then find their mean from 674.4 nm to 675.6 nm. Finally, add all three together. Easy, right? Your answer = 3.00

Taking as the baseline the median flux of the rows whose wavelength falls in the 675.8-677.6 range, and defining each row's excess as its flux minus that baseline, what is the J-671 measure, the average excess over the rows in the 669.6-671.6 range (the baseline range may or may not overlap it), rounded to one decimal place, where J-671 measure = 1.7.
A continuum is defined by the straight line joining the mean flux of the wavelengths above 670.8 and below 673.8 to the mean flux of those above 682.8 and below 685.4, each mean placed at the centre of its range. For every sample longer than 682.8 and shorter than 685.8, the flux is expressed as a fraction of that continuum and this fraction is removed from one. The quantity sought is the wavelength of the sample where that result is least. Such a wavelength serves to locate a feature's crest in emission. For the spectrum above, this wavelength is 685.0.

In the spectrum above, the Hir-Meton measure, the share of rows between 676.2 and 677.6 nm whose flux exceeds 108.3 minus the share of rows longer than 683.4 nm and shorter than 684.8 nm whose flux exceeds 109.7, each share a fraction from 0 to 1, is 0.6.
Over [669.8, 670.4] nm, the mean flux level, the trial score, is 113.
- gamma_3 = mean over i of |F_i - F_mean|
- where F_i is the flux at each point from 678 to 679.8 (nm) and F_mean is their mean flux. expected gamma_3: 2.3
